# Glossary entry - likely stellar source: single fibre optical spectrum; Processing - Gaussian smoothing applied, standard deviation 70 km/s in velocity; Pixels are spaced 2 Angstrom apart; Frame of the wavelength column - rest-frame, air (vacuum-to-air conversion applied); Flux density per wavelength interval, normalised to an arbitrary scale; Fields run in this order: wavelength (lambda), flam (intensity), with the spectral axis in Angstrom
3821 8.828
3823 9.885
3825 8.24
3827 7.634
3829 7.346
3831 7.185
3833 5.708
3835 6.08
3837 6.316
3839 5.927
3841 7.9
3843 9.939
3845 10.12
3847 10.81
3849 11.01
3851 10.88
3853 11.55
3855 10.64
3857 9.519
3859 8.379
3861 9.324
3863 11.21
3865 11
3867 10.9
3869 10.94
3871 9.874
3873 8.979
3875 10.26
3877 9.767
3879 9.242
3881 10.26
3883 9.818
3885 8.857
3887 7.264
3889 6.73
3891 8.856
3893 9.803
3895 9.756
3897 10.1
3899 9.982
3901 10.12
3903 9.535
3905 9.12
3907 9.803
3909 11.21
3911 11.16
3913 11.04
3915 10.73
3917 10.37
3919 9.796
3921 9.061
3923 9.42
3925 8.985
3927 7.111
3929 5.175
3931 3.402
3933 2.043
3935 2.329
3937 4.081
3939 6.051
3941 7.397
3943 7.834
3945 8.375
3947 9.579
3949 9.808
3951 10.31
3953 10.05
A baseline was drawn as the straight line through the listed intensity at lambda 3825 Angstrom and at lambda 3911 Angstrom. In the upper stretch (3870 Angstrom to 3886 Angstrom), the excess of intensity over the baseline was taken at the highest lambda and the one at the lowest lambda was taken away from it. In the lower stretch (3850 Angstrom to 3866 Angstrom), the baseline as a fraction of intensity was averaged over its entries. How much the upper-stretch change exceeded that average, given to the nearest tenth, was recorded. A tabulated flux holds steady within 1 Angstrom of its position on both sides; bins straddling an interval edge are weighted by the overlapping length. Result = -2.4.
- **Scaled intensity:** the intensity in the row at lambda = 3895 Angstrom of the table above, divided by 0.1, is 98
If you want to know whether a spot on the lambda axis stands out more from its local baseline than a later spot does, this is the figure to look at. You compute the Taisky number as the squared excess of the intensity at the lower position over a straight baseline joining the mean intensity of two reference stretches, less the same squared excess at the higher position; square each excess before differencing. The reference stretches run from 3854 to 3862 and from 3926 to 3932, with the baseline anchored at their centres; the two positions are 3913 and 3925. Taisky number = 11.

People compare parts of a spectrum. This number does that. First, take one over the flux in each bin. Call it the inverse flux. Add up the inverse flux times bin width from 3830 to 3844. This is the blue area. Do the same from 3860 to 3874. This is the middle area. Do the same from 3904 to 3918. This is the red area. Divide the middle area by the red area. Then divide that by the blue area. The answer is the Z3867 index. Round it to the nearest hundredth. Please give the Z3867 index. 0.49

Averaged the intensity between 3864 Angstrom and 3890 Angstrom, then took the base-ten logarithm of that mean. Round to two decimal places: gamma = 0.98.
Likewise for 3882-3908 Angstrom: 0.96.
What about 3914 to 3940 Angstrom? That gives 0.83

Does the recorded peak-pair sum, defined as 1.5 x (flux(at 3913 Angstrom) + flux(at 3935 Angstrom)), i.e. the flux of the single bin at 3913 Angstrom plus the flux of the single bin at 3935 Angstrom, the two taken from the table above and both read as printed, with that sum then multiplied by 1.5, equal 20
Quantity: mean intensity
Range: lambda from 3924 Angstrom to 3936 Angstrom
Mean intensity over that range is 4.8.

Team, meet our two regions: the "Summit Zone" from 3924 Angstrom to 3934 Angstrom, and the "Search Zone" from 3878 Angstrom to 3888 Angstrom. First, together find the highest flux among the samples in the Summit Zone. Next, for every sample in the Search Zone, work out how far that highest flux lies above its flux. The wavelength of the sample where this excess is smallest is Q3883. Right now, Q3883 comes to 3881 Angstrom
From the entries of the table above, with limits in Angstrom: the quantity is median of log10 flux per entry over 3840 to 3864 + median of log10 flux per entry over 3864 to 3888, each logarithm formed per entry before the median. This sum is 2.01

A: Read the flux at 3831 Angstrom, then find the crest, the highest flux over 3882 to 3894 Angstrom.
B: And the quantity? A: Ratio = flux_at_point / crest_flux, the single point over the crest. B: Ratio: 0.7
